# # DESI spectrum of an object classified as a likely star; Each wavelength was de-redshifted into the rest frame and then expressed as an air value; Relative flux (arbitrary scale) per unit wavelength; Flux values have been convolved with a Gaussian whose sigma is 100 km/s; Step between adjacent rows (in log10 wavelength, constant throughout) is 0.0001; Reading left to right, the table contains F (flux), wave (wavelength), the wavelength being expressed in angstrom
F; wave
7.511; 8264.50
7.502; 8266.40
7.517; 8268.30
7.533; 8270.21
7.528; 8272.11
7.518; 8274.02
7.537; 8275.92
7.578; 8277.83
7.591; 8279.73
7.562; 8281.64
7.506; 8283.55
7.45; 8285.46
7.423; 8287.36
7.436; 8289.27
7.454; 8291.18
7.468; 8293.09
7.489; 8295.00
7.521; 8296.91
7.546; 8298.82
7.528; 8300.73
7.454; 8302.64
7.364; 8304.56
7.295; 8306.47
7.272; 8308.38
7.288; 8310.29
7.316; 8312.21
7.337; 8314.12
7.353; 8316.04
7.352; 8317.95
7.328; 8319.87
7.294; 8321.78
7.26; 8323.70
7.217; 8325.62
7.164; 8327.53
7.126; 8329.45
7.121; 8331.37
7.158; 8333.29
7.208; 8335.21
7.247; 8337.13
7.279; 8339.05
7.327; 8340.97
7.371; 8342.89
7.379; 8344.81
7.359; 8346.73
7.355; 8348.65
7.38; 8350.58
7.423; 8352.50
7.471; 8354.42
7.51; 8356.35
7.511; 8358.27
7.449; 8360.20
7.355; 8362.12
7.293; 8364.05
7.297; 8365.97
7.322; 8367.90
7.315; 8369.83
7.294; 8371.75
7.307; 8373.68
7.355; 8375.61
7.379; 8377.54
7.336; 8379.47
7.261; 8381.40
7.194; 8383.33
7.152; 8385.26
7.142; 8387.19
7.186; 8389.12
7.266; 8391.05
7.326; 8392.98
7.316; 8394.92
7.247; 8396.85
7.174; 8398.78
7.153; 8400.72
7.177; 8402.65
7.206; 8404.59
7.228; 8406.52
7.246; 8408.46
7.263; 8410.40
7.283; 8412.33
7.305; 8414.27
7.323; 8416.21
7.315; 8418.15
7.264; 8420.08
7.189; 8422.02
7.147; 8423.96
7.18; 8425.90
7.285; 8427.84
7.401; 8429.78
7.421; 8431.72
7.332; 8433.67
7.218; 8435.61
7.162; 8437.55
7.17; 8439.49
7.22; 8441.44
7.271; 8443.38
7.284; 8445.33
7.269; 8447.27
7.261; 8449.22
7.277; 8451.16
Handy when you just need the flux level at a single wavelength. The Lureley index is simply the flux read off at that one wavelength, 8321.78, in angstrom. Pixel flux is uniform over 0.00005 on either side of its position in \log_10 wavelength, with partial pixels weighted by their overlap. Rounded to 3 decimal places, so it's 7.294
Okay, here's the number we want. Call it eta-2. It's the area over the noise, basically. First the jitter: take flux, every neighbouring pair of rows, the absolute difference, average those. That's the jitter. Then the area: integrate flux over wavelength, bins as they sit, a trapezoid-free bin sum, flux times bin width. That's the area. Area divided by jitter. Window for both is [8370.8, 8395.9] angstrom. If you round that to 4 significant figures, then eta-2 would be 4243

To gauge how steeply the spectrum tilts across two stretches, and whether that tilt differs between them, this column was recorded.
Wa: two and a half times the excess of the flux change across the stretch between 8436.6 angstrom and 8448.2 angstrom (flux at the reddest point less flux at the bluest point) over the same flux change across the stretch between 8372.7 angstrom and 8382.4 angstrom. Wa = 0.38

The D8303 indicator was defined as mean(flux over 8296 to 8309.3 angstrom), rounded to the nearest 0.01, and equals 7.43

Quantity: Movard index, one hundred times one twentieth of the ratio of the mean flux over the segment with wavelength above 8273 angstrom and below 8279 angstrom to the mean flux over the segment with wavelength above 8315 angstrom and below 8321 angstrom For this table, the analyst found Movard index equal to 5.14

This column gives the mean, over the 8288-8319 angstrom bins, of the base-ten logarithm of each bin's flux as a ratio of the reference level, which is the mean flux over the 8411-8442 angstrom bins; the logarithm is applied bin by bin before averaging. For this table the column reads 0.0083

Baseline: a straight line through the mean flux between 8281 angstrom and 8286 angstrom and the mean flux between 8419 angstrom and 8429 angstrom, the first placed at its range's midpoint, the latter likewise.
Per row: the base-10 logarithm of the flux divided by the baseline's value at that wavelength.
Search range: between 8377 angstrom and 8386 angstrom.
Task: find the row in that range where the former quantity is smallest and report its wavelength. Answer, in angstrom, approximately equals 8385.26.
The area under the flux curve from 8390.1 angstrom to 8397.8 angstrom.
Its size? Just 56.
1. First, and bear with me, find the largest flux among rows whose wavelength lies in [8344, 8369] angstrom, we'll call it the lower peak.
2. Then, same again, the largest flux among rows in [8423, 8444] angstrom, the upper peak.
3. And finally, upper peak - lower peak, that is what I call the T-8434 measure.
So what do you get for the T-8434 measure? -0.09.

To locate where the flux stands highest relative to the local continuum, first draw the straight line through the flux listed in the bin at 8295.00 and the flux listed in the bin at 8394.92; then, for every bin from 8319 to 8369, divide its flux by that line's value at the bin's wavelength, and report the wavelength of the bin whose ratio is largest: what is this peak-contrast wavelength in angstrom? 8358.27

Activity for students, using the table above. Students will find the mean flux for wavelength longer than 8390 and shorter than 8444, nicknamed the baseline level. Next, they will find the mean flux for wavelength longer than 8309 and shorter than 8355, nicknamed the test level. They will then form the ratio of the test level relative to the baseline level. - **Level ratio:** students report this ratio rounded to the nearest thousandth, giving 1.006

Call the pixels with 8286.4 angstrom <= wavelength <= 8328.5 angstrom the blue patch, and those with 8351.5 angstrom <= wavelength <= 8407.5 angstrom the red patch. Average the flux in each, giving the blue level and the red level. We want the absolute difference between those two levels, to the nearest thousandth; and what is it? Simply 0.073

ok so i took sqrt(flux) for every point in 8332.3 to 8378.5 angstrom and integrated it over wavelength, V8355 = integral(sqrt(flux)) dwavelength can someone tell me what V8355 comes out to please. 125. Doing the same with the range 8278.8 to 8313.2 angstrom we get 94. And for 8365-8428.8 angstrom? 172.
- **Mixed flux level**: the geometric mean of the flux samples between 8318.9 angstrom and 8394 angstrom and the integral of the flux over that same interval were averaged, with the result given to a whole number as 278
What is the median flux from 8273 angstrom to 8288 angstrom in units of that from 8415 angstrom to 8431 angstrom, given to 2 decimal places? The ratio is 1.03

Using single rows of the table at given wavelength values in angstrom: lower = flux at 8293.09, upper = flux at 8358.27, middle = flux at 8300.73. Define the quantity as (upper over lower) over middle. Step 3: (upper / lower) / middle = 0.134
